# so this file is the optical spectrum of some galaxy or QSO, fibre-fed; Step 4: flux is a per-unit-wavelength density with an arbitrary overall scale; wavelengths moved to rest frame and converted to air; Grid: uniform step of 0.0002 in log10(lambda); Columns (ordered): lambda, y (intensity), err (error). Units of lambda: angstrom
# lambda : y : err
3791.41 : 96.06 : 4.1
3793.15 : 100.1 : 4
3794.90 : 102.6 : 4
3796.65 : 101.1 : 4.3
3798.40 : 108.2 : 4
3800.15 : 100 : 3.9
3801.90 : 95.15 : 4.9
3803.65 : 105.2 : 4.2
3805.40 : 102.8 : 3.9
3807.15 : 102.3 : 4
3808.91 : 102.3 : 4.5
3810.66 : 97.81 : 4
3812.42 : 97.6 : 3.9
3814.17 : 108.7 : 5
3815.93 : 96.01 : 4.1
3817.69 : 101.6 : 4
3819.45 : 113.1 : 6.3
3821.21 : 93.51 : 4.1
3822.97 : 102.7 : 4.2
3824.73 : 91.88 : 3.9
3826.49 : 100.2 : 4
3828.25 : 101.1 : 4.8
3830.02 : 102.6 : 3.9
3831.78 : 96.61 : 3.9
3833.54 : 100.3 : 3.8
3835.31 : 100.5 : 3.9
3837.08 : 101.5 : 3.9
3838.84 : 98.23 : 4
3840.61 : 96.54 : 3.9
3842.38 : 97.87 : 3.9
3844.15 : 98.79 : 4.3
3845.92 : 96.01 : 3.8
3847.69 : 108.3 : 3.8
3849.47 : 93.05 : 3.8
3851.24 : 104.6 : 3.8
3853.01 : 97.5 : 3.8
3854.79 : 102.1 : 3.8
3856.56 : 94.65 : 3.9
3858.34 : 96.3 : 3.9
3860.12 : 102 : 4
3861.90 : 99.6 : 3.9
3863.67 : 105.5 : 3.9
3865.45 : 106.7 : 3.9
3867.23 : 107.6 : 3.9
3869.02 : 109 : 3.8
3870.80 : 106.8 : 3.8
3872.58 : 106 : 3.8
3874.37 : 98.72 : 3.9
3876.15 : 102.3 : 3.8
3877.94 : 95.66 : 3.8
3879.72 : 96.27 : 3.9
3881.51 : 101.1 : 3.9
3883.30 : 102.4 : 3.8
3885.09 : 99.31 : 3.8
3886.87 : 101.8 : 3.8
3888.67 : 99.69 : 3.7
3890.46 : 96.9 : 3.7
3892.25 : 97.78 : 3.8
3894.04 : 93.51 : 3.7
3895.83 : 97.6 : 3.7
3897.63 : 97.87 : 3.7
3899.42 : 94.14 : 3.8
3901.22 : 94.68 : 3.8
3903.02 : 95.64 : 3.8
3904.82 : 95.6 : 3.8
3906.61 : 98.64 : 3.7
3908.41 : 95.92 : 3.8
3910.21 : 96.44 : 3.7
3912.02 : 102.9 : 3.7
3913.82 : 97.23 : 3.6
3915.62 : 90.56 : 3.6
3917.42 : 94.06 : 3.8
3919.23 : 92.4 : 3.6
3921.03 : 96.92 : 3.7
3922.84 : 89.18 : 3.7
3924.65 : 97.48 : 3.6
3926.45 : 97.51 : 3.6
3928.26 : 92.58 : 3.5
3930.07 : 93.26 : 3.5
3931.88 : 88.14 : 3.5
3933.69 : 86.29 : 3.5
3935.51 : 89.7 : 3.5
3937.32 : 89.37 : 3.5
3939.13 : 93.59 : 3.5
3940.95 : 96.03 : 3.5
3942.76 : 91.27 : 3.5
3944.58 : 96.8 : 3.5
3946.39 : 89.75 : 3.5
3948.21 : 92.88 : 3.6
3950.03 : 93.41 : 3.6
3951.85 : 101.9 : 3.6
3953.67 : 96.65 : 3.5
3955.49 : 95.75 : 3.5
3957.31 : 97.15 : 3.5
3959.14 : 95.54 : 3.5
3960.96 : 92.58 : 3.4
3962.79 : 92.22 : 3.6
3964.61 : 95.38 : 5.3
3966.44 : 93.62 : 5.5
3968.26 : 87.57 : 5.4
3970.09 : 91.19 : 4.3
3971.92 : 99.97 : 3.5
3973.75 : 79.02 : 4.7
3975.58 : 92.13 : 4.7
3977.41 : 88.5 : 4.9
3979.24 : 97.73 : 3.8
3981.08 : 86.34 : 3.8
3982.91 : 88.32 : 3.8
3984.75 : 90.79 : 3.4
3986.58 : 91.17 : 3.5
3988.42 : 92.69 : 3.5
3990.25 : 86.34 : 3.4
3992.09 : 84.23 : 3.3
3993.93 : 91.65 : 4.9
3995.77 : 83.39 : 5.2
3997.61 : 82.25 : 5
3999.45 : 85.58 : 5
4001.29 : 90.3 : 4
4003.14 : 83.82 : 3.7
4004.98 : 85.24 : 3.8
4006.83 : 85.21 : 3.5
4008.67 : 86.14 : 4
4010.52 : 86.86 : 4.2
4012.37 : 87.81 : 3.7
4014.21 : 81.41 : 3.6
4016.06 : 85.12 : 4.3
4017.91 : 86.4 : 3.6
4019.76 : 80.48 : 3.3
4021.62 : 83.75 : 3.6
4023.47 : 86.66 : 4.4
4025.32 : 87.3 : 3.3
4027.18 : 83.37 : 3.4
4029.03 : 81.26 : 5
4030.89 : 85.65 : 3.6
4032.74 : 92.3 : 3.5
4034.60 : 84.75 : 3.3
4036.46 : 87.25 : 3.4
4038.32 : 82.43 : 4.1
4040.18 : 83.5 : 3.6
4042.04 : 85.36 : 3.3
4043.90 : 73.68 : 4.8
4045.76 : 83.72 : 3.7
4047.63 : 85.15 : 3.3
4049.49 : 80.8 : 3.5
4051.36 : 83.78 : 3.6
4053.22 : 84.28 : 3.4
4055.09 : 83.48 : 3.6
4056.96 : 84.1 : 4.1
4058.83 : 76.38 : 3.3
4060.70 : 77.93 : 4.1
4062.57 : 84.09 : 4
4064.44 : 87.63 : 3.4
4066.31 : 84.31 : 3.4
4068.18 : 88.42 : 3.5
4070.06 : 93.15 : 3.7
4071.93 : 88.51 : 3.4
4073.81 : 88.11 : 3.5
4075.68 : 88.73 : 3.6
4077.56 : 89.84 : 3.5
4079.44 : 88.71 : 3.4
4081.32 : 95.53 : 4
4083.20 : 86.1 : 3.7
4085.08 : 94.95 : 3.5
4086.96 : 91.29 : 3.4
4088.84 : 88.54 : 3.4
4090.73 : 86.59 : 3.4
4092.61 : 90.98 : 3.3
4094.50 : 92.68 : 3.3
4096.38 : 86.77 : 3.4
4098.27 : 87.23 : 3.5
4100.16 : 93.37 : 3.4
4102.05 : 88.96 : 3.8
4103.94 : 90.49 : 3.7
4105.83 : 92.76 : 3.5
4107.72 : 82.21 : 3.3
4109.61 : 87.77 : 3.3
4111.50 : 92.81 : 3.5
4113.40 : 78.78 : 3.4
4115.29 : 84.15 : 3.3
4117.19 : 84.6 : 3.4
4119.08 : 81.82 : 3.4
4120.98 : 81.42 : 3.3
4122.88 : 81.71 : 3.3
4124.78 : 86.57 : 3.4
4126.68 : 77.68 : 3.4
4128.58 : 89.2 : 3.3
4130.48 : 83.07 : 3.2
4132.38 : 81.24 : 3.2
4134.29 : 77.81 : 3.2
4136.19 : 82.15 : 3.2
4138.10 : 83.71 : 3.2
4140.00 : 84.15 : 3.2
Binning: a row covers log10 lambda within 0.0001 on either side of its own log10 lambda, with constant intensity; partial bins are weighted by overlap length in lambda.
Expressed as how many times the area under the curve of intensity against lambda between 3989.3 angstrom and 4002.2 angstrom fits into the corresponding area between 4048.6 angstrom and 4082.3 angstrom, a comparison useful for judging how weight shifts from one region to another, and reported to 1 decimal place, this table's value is 2.6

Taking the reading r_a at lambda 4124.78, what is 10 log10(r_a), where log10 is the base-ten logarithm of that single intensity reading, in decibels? 19.37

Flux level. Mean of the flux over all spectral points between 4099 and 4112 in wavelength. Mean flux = 90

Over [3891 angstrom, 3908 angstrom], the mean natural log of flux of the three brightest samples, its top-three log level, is 4.59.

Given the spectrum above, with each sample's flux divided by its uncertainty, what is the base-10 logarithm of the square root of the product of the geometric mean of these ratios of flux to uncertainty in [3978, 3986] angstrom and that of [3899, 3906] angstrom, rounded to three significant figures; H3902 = 1.39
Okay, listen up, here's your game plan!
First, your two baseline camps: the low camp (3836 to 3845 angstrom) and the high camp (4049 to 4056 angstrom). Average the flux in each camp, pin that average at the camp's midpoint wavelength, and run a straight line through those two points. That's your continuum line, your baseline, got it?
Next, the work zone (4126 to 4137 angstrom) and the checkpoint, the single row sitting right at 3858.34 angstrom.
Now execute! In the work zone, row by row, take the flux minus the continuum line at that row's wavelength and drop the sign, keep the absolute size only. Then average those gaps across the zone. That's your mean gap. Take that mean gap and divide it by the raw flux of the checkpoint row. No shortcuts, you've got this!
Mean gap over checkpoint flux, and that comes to 0.047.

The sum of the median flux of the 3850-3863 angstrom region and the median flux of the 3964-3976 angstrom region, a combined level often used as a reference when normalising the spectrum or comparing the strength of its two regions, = 192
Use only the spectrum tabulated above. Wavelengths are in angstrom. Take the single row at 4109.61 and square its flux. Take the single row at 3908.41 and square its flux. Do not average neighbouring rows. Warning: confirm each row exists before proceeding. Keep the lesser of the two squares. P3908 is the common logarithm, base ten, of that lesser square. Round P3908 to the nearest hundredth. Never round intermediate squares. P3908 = 3.89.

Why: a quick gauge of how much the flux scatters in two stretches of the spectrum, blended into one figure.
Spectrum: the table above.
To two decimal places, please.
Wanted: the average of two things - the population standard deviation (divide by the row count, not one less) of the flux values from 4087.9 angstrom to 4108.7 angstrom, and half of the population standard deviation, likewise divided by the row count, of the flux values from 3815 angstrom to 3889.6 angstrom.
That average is 2.75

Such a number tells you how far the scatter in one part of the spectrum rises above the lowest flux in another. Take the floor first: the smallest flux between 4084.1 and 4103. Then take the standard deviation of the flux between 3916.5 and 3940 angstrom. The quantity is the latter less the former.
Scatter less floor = -83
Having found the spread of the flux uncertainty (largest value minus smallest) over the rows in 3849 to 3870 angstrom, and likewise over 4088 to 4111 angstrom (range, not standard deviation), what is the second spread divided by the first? 2.5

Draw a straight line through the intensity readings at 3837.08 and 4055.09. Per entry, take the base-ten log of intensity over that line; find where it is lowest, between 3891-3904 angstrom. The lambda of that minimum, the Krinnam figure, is 3894.04 angstrom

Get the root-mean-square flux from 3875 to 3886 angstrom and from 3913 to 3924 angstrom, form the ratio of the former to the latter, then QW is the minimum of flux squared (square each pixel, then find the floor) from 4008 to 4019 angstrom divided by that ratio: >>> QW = 6221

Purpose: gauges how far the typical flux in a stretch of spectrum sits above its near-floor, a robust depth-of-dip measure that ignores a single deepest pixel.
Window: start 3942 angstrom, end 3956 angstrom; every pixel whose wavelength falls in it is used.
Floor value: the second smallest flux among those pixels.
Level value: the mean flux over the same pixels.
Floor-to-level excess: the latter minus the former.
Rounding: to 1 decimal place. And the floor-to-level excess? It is 3.5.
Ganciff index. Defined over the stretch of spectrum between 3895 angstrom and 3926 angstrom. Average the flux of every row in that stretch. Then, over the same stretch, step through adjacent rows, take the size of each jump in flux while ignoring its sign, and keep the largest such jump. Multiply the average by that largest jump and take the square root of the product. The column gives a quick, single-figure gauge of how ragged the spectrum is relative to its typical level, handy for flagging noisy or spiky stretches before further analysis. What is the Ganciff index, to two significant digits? 28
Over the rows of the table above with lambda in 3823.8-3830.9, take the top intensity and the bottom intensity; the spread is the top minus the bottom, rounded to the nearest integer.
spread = 11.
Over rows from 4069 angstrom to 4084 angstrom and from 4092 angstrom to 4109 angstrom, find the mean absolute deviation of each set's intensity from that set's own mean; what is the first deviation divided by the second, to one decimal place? 0.8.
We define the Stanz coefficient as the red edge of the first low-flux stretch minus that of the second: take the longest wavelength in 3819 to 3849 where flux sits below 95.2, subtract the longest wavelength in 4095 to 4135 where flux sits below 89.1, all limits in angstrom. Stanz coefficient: -309.6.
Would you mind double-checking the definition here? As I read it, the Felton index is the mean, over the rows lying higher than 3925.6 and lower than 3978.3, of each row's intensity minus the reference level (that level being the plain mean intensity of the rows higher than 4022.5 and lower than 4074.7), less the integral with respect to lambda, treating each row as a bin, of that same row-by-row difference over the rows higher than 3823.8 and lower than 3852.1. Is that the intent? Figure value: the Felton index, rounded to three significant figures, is -408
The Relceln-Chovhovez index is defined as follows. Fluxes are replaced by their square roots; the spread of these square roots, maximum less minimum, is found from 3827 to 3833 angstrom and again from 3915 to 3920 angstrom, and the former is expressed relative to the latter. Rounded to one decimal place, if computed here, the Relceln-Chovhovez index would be 1.6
